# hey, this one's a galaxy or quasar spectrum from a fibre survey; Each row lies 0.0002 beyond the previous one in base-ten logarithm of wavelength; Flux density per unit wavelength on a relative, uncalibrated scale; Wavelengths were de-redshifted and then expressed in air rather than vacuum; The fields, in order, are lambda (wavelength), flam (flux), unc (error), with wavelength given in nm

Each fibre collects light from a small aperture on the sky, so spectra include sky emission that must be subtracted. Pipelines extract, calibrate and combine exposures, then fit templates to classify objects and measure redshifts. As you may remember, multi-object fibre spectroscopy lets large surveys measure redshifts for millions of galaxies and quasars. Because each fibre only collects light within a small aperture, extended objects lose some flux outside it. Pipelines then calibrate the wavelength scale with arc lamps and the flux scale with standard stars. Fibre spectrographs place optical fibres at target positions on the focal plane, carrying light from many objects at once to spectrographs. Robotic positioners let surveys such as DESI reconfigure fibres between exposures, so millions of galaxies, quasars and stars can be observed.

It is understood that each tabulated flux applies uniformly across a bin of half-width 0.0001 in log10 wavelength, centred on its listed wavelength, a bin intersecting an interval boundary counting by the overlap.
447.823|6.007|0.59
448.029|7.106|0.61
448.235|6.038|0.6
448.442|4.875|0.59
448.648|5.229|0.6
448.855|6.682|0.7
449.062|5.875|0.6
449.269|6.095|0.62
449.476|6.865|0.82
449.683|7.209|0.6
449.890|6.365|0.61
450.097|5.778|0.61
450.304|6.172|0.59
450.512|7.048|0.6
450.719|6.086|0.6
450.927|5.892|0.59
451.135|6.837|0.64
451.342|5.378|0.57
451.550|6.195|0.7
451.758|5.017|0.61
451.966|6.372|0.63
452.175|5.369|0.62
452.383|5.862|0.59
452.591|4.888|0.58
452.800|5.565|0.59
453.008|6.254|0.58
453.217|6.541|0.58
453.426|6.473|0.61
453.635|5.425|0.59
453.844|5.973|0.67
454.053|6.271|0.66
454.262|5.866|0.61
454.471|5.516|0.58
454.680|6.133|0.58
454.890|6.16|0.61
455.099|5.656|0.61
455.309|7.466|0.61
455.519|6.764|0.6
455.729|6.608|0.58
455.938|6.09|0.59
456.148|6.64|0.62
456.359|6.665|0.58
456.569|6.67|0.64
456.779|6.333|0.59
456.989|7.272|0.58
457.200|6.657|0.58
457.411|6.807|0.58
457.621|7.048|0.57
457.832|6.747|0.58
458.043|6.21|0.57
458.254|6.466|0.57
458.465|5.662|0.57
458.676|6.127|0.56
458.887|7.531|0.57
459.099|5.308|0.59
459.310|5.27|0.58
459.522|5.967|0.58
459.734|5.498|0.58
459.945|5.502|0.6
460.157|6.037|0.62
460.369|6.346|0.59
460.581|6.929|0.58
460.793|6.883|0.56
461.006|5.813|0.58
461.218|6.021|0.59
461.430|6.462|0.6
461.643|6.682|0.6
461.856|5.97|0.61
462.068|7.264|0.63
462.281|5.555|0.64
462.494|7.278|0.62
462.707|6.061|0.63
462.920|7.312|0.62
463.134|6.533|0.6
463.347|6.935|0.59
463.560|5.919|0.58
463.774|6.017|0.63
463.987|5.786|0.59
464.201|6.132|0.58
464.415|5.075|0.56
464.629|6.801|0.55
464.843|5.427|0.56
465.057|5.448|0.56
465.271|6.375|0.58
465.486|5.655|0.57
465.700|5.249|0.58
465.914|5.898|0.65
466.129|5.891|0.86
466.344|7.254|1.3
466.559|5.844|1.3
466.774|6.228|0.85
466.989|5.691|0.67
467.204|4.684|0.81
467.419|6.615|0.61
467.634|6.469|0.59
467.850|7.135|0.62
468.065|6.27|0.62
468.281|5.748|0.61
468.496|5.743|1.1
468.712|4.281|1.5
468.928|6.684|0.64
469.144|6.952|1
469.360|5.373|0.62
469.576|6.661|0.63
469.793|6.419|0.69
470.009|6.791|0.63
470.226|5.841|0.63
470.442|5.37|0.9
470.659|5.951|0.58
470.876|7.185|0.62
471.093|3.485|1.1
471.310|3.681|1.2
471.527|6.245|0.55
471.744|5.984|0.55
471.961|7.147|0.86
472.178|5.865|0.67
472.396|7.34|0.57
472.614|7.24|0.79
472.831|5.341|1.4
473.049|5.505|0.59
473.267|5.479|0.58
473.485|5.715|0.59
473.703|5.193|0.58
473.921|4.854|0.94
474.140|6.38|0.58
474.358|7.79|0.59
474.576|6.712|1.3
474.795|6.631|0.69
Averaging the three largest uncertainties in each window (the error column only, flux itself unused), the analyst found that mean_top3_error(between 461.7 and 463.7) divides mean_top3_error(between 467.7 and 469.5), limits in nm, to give 1.9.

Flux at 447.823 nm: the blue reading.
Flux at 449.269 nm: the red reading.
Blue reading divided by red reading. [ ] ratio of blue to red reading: 0.99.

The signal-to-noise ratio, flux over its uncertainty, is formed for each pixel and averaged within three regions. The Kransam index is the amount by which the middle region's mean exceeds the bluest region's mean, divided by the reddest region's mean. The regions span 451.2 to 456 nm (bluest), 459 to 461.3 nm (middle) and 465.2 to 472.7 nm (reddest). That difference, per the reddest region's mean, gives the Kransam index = 0.033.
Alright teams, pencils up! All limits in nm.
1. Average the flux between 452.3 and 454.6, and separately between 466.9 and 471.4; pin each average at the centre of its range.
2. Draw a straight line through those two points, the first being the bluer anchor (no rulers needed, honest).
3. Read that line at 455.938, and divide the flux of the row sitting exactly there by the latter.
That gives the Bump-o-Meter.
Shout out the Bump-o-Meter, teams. 1.04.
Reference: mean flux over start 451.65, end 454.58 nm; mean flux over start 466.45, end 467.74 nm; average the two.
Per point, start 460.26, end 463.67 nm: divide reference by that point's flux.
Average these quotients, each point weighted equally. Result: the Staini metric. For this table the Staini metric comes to 0.91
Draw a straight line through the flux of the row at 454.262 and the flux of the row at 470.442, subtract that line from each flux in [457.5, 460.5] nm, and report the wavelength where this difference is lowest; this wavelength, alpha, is 459.310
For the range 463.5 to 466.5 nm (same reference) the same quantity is 464.415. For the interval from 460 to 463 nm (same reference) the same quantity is 462.281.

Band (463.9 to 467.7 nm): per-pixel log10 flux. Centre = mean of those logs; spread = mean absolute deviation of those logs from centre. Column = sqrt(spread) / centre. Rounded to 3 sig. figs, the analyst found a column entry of 0.247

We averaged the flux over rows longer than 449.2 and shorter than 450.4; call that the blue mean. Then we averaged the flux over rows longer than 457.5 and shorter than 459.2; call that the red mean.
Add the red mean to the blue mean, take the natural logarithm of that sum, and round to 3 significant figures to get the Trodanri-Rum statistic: 2.55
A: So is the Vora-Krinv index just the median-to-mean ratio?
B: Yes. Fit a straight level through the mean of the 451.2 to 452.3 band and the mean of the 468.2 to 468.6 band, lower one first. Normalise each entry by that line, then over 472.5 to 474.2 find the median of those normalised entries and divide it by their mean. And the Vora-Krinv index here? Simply 0.96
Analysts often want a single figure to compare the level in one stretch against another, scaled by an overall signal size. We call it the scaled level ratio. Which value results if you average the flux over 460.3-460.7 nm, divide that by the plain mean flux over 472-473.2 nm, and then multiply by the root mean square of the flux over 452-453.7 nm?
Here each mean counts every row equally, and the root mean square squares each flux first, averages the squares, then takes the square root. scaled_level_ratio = 6.2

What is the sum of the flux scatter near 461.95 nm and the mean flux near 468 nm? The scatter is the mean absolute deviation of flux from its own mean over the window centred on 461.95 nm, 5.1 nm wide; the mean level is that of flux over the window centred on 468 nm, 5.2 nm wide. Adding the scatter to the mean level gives 6.54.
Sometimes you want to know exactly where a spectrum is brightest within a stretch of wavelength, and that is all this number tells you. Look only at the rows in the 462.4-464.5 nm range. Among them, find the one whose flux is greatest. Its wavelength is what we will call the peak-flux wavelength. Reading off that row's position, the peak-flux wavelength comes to 462.920 nm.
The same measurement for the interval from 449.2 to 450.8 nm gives 449.683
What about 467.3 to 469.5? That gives 467.850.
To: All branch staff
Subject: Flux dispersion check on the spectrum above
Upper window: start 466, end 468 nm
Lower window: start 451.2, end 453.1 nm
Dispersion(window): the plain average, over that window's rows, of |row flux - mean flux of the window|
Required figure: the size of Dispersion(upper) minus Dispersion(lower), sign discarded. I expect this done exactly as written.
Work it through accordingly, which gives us 0.1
